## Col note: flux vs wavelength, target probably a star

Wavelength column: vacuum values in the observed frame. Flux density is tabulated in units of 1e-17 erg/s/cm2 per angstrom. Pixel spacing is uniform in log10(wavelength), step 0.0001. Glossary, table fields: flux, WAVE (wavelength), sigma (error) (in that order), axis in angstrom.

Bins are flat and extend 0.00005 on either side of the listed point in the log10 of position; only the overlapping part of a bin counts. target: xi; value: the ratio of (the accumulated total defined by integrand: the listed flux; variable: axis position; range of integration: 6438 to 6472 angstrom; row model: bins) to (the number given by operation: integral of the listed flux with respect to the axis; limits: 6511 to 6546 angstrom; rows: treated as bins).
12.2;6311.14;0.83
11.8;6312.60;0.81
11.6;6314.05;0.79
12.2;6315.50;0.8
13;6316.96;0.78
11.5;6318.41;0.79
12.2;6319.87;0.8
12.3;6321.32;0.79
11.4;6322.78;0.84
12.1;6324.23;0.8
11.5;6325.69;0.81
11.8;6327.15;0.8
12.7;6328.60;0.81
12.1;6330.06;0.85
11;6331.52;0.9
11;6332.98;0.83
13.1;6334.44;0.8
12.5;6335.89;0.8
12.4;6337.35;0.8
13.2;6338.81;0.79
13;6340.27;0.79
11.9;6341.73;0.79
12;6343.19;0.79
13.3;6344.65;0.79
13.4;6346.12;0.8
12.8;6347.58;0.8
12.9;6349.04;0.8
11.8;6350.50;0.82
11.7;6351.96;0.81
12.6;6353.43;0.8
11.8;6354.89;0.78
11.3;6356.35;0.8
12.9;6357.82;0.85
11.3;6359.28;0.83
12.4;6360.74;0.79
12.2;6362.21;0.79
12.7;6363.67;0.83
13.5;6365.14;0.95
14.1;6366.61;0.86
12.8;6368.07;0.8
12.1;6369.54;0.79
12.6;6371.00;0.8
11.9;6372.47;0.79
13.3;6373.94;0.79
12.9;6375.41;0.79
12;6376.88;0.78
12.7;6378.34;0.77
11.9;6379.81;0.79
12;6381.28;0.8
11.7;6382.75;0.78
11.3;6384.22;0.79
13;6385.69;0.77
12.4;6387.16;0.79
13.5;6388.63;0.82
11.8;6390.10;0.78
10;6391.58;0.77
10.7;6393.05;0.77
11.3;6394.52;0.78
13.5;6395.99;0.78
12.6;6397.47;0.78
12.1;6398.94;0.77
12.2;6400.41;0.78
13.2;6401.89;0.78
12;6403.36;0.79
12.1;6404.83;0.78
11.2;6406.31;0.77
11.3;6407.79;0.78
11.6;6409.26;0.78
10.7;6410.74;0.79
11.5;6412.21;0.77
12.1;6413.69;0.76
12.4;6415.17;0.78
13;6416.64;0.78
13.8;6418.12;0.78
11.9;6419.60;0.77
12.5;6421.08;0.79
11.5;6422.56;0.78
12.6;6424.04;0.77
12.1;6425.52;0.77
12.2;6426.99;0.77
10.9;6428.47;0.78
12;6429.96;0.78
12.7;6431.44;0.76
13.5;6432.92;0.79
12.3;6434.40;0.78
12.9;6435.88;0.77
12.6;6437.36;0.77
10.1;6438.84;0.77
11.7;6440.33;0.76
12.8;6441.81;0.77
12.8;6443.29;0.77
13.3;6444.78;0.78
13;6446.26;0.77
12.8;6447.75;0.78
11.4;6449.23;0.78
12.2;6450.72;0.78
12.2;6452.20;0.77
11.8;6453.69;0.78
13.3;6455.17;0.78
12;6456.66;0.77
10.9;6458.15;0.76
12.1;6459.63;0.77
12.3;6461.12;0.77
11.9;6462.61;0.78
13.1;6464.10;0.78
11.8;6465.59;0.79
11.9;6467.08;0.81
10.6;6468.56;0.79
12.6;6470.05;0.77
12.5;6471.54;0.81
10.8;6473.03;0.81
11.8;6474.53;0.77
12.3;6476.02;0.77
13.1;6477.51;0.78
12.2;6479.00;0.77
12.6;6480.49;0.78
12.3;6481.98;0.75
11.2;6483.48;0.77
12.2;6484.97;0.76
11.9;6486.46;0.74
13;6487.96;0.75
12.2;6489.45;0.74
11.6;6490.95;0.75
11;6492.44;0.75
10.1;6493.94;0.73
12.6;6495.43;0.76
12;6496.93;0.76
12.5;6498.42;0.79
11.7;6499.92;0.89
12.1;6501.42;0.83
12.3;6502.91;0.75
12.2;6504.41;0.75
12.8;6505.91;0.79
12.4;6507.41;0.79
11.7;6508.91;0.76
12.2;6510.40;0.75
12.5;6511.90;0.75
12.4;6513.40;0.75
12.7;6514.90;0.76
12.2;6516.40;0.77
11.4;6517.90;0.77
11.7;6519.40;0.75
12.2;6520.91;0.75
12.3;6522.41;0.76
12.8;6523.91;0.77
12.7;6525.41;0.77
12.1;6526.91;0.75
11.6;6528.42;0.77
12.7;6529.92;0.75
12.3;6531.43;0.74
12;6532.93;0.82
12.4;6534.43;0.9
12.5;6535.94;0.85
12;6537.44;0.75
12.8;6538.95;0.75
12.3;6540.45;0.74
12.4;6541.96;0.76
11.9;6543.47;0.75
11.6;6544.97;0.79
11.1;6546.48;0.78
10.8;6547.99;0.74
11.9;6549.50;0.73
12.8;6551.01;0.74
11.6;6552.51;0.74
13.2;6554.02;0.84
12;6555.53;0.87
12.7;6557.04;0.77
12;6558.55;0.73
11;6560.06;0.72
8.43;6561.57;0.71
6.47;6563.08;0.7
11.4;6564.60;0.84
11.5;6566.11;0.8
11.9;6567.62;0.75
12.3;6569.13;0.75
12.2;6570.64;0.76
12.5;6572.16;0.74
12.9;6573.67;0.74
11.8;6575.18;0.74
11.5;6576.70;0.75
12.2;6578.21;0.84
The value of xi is 0.96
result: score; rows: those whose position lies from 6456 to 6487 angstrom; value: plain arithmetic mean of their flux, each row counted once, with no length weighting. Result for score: 12.0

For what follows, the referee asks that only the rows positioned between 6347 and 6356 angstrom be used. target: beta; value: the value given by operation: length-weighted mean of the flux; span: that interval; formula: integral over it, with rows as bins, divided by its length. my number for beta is 12.22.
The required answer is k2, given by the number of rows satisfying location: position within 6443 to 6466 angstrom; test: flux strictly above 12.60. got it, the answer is 6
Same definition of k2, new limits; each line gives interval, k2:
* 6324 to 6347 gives 6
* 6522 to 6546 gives 4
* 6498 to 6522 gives 2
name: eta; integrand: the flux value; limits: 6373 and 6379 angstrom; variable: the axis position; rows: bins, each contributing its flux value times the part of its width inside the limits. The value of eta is 76.2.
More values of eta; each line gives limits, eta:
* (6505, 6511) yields 73.7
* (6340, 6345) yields 62.3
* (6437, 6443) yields 71.0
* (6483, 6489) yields 72.8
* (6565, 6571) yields 71.7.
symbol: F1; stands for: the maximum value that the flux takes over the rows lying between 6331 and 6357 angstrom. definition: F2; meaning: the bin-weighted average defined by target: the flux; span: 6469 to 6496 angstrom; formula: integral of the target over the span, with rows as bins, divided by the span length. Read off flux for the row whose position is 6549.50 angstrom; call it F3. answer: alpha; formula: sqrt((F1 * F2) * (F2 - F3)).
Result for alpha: 4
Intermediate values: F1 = 13.4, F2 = 12.0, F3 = 11.9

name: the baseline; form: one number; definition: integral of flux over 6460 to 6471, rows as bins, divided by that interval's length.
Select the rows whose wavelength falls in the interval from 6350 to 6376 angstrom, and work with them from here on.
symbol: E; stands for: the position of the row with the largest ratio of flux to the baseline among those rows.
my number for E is 6366.61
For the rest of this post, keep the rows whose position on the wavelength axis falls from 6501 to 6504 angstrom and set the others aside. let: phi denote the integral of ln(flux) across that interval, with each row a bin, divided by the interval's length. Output 2.506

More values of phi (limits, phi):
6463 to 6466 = 2.518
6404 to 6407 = 2.456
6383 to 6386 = 2.479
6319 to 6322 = 2.503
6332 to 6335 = 2.470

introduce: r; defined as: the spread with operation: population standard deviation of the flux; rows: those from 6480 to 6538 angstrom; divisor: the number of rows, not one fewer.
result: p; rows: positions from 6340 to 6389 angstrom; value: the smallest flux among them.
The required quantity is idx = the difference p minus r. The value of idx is 10.7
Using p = 11.3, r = 0.55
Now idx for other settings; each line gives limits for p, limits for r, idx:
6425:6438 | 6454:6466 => 10.2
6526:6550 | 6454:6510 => 10.1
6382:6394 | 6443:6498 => 9.2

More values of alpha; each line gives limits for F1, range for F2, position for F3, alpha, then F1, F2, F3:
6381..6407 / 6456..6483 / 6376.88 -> 2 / 13.5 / 12.0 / 12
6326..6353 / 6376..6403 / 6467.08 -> 6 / 13.4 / 12.1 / 11.9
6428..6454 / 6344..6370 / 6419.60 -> 10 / 13.5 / 12.5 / 11.9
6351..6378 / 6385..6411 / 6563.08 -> 30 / 14.1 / 12.0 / 6.47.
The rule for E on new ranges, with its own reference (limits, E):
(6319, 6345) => 6344.65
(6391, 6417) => 6395.99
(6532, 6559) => 6554.02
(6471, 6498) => 6477.51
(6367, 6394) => 6388.63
